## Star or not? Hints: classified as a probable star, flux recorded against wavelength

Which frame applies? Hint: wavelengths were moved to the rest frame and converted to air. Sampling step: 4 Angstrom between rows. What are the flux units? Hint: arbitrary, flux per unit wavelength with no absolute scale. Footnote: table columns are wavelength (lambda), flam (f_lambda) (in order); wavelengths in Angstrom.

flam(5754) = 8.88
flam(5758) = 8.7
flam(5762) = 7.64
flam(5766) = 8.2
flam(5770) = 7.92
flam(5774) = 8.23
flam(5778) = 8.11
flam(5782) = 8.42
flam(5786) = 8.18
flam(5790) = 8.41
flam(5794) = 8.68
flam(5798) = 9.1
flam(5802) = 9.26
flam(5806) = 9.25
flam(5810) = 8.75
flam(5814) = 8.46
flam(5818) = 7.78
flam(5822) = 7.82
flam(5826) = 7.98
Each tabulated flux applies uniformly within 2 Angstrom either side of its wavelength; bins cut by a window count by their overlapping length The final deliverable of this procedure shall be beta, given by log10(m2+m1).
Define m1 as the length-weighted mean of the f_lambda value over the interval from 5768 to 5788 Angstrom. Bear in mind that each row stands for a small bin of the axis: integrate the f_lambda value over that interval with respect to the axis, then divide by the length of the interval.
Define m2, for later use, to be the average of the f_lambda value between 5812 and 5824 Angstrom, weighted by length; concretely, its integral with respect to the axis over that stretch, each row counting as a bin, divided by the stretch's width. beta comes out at 1.21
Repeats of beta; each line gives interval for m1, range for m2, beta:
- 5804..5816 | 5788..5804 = 1.25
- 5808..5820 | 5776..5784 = 1.22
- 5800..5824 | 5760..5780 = 1.22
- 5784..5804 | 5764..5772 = 1.22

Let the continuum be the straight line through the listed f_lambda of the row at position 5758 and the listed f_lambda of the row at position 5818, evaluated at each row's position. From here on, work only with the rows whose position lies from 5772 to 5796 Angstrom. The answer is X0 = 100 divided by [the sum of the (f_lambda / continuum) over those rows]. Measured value 17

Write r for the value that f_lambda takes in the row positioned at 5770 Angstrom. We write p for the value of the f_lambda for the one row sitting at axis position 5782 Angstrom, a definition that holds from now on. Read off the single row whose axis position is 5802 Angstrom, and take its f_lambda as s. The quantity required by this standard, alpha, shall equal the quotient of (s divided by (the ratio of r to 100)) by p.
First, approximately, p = 8.42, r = 7.92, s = 9.26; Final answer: 13.9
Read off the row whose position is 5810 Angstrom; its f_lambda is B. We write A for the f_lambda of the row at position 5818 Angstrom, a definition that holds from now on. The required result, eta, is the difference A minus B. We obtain -1.0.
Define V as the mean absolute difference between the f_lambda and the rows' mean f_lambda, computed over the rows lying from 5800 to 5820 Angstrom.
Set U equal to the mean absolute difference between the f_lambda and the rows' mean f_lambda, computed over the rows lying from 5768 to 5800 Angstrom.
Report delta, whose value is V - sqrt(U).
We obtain -0.06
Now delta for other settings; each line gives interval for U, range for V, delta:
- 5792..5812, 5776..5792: -0.35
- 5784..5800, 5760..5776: -0.33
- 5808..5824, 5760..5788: -0.45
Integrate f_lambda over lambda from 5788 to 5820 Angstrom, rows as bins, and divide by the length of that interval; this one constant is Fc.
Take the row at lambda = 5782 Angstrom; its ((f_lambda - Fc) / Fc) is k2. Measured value -0.03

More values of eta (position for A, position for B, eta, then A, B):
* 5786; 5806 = -1.1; 8.18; 9.25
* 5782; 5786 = 0.2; 8.42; 8.18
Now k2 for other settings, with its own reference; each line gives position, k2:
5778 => -0.07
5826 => -0.08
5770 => -0.09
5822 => -0.10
